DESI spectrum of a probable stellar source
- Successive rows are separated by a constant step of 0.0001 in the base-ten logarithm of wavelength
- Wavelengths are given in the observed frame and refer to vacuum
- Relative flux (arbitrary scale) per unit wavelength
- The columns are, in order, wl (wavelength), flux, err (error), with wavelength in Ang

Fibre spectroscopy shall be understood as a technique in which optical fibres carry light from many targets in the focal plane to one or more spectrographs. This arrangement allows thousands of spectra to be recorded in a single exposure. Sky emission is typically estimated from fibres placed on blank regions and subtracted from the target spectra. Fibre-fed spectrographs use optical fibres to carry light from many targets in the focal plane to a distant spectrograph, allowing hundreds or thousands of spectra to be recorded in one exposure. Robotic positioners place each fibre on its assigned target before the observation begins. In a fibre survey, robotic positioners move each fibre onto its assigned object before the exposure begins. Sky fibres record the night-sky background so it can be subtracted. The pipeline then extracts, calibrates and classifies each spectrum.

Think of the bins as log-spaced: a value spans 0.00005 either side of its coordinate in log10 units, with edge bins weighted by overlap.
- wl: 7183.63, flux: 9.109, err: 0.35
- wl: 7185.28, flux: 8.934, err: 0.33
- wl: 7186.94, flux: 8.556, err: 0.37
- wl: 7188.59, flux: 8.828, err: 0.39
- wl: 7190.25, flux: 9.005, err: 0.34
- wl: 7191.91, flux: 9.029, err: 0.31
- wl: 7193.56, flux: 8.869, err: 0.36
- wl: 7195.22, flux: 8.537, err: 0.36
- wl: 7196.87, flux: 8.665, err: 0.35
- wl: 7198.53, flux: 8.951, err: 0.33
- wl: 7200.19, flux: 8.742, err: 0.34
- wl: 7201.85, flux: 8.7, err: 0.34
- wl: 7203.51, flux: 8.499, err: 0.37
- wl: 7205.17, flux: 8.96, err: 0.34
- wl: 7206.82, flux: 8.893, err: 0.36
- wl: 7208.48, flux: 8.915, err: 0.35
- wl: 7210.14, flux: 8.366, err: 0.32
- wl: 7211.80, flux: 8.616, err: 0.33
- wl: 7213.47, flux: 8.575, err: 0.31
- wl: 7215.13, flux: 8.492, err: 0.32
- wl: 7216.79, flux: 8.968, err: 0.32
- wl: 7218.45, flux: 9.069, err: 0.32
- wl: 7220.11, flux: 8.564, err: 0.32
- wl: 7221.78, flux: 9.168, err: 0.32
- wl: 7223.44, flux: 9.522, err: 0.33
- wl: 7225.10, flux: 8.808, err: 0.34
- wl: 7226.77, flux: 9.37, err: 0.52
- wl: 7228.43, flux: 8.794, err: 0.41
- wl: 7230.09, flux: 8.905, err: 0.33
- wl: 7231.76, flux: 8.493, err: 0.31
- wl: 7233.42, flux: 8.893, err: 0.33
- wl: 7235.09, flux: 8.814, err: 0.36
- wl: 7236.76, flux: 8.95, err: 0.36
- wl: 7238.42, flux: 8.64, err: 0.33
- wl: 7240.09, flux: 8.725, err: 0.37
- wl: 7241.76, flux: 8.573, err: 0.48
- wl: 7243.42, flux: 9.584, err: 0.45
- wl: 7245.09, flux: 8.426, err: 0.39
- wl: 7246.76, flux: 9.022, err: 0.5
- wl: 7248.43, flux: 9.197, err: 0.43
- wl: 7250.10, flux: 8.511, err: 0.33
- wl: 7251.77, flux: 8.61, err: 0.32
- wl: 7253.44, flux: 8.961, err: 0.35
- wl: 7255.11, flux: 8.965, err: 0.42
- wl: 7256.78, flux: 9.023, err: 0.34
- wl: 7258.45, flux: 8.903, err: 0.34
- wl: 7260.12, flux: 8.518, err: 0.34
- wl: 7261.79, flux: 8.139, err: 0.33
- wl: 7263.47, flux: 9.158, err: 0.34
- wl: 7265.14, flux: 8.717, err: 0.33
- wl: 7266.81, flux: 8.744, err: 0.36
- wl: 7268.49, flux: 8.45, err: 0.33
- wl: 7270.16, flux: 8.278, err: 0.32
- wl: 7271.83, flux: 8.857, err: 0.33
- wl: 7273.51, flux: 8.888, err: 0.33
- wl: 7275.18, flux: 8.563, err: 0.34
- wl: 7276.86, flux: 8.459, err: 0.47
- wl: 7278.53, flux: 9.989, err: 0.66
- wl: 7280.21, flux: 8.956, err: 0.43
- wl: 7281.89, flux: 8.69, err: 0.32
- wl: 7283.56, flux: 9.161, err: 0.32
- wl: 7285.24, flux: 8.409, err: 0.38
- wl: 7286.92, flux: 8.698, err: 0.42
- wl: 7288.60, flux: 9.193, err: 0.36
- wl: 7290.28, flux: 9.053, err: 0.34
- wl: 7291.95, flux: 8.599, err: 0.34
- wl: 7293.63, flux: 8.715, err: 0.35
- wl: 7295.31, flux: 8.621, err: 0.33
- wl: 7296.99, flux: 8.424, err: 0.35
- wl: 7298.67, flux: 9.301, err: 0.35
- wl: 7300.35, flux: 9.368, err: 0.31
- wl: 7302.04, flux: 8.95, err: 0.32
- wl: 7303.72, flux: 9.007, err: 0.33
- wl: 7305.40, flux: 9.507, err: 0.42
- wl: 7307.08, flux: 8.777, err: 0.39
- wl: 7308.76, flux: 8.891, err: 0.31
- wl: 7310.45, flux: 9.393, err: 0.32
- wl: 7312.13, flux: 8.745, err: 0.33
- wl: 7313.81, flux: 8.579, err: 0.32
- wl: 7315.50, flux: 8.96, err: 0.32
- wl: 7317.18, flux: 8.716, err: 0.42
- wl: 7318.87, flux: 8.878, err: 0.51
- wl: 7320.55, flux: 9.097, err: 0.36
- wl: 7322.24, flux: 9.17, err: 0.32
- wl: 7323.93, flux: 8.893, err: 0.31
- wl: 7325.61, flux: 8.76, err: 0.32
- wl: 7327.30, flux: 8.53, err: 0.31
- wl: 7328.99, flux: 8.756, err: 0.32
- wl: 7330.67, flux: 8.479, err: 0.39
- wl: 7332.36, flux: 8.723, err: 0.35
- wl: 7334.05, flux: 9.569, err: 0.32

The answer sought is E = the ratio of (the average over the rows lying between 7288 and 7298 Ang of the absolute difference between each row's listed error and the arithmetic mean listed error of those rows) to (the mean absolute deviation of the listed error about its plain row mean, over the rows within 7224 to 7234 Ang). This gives 0.1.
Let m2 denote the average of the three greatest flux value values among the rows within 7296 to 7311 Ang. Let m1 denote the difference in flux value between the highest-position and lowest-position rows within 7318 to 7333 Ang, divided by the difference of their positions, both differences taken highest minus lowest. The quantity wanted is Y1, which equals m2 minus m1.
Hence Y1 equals 9.4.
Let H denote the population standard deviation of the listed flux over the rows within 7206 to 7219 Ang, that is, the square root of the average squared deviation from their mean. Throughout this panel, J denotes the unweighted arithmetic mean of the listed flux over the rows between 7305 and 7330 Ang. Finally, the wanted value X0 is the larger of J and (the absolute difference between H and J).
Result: 8.91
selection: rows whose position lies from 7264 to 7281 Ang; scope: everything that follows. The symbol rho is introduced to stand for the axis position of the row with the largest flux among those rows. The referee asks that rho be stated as 7278.53 Ang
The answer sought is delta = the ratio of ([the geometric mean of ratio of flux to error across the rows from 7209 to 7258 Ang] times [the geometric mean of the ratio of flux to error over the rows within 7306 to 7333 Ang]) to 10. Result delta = 63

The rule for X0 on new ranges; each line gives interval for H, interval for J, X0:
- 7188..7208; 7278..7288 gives 8.98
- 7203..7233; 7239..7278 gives 8.75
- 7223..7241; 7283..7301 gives 8.87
